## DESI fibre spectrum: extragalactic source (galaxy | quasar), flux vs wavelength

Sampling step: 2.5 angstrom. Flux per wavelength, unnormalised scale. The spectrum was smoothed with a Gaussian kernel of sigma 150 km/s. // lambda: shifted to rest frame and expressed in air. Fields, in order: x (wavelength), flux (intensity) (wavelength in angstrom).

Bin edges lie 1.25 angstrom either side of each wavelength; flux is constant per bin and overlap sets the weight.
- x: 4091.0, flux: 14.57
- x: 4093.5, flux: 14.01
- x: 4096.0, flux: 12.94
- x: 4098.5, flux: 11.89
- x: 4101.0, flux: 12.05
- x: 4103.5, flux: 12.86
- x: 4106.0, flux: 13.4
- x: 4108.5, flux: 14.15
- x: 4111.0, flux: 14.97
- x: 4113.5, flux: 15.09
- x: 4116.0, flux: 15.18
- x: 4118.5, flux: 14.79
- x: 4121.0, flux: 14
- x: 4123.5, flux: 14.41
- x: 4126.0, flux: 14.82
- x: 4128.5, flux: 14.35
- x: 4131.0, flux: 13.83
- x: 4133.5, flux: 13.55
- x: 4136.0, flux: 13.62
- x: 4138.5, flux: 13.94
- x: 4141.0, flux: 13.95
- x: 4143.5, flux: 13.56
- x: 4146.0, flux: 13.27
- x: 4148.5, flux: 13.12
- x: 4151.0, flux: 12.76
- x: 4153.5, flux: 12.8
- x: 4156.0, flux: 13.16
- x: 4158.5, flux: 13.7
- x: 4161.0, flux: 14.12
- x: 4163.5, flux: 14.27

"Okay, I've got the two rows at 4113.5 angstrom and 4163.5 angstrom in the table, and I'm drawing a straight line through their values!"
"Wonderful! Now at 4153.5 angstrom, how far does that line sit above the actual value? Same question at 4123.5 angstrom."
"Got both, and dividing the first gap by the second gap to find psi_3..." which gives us 3.2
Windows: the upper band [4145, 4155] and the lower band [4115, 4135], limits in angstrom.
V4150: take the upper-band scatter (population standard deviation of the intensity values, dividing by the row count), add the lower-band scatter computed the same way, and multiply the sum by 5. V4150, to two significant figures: 3.7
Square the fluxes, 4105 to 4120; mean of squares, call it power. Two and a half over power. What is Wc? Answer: 0.0117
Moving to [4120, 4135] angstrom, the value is 0.0125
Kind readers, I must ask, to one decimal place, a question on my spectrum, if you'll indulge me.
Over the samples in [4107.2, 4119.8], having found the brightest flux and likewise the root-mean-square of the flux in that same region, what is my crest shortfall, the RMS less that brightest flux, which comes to -0.3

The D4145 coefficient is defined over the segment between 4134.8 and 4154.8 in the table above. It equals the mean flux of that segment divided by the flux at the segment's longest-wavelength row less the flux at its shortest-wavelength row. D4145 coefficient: -16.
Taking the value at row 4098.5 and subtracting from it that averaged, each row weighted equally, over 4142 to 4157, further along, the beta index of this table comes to -1.2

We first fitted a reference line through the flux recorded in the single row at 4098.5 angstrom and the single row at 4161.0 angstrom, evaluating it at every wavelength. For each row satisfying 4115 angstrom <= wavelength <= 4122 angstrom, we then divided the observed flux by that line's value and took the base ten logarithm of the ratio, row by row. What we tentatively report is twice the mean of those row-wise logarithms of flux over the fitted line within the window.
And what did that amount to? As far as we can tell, 0.13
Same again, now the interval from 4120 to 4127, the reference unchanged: 0.10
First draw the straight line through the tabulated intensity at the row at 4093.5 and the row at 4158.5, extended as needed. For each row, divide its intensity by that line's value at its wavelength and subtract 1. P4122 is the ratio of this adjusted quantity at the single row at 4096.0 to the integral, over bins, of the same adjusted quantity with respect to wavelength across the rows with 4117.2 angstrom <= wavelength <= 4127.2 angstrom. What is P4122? -0.17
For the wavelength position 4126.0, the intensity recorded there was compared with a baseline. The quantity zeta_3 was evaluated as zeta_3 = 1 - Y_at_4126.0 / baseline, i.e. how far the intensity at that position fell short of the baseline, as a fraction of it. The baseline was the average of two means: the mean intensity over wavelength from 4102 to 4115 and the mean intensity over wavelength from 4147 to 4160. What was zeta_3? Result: -0.09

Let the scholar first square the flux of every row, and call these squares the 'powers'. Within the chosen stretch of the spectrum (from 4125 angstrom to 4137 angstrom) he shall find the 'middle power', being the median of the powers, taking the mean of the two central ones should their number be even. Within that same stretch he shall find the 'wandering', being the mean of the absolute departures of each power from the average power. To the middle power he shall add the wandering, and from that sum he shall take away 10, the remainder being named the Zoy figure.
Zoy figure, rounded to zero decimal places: 194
